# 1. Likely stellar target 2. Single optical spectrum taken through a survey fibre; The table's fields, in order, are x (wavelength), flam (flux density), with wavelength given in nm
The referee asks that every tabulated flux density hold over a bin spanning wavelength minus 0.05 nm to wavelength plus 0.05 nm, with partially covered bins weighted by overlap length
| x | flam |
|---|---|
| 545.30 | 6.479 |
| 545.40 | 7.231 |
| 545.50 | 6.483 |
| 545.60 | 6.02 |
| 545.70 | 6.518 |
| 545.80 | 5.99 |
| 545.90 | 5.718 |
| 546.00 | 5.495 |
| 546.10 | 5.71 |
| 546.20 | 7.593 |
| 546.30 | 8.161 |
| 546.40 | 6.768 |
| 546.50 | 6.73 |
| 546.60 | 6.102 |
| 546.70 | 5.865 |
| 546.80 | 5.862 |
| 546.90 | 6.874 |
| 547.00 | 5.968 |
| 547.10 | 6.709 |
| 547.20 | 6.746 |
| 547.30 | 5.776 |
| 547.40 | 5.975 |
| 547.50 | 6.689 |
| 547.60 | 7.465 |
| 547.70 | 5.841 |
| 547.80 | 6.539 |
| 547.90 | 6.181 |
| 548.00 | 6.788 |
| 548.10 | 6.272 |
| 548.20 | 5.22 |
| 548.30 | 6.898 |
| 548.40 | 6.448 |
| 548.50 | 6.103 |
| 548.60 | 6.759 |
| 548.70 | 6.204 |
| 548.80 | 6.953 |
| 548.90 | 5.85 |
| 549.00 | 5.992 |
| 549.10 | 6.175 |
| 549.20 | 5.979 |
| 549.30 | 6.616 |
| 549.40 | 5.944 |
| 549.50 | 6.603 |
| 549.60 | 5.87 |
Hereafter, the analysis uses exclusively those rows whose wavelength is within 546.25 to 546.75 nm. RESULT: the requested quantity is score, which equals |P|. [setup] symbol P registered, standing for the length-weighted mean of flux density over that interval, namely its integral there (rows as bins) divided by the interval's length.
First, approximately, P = 6.73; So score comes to 6.73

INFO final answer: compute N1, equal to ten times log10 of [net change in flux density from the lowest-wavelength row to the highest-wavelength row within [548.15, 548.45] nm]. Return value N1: 0.9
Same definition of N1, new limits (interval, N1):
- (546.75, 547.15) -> -0.7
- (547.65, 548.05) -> -0.2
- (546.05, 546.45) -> 0.2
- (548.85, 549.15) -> -4.9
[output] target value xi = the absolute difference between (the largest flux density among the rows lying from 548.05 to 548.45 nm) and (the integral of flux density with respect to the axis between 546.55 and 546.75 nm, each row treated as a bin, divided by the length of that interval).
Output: 0.9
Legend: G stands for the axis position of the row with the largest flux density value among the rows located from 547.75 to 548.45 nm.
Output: 548.30 nm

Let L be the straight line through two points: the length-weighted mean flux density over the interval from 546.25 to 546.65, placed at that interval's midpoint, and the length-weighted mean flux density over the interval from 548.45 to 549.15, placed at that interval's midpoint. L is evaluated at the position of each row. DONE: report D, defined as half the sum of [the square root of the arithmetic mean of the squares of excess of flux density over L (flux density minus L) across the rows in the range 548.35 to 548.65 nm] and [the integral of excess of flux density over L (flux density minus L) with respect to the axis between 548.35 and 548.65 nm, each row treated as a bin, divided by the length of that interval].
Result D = 0.17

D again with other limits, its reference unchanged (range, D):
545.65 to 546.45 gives 0.27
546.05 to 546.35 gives 0.61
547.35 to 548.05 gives 0.22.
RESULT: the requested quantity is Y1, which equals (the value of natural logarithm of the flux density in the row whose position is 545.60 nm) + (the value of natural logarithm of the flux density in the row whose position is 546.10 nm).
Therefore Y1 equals 3.5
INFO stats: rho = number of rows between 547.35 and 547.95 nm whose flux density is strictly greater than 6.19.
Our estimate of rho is 3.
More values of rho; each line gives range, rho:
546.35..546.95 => 3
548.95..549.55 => 2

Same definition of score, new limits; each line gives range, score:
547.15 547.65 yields 6.53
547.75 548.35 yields 6.32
